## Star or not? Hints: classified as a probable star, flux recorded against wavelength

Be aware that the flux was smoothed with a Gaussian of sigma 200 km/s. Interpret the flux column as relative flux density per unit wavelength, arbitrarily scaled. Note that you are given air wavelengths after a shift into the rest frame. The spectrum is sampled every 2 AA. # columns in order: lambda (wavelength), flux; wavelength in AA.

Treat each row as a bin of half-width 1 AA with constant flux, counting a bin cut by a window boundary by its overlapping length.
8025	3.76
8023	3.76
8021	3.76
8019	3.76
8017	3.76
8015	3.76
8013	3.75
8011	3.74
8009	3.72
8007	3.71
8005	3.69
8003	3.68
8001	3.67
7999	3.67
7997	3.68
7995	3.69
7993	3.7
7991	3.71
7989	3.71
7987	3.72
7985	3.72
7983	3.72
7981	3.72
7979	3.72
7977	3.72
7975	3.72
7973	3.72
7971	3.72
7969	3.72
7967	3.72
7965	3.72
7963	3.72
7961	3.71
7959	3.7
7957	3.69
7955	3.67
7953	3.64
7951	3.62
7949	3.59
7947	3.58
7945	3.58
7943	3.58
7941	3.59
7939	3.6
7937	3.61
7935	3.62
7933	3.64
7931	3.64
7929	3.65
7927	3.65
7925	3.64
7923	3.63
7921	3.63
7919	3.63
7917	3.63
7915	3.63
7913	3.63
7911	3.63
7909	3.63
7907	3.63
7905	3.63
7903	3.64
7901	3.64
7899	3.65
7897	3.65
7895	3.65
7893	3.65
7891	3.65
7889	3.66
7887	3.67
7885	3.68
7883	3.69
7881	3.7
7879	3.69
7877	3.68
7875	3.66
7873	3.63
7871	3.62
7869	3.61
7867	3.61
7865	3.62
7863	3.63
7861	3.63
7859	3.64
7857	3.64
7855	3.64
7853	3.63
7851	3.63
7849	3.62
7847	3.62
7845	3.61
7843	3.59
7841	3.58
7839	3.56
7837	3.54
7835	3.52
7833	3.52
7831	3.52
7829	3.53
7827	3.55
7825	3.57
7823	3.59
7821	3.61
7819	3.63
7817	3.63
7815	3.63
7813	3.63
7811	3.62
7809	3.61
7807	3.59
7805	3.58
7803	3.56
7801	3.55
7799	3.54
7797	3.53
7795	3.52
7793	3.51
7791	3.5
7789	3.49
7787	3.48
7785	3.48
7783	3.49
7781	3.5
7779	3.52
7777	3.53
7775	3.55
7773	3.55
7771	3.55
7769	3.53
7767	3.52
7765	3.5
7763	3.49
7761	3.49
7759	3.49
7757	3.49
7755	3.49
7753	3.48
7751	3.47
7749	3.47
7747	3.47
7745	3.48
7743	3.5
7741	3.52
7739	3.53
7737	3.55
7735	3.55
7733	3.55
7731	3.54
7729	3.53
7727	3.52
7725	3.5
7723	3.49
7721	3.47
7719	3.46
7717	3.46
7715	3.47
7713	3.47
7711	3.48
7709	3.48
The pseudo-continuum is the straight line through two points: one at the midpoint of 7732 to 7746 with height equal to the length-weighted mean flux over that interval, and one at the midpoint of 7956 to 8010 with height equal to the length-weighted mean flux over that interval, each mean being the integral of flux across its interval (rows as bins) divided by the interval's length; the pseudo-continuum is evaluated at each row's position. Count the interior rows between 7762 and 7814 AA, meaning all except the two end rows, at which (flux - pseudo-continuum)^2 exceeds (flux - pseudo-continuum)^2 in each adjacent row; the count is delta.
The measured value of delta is 1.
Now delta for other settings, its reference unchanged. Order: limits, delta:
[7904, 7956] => 2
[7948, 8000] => 1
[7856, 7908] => 2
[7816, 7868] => 4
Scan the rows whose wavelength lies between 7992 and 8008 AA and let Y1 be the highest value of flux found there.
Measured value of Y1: 3.71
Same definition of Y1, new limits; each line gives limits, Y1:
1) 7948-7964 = 3.72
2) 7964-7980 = 3.72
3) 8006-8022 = 3.76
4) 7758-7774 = 3.55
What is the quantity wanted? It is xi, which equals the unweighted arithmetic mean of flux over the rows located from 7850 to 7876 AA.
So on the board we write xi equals 3.63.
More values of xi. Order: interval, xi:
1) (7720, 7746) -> 3.52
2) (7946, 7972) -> 3.68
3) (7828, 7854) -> 3.57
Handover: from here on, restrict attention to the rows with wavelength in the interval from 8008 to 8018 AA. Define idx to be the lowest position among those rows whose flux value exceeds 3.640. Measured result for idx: 8009 AA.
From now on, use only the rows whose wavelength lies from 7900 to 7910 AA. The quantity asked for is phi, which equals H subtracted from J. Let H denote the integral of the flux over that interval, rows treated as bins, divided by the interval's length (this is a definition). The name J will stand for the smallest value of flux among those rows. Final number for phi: -0.004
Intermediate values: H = 3.63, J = 3.63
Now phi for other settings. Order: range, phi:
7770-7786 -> -0.041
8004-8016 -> -0.038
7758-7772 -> -0.020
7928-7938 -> -0.022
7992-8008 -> -0.016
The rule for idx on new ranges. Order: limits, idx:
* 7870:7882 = 7875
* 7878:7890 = 7879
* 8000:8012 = 8001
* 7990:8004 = 7991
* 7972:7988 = 7973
